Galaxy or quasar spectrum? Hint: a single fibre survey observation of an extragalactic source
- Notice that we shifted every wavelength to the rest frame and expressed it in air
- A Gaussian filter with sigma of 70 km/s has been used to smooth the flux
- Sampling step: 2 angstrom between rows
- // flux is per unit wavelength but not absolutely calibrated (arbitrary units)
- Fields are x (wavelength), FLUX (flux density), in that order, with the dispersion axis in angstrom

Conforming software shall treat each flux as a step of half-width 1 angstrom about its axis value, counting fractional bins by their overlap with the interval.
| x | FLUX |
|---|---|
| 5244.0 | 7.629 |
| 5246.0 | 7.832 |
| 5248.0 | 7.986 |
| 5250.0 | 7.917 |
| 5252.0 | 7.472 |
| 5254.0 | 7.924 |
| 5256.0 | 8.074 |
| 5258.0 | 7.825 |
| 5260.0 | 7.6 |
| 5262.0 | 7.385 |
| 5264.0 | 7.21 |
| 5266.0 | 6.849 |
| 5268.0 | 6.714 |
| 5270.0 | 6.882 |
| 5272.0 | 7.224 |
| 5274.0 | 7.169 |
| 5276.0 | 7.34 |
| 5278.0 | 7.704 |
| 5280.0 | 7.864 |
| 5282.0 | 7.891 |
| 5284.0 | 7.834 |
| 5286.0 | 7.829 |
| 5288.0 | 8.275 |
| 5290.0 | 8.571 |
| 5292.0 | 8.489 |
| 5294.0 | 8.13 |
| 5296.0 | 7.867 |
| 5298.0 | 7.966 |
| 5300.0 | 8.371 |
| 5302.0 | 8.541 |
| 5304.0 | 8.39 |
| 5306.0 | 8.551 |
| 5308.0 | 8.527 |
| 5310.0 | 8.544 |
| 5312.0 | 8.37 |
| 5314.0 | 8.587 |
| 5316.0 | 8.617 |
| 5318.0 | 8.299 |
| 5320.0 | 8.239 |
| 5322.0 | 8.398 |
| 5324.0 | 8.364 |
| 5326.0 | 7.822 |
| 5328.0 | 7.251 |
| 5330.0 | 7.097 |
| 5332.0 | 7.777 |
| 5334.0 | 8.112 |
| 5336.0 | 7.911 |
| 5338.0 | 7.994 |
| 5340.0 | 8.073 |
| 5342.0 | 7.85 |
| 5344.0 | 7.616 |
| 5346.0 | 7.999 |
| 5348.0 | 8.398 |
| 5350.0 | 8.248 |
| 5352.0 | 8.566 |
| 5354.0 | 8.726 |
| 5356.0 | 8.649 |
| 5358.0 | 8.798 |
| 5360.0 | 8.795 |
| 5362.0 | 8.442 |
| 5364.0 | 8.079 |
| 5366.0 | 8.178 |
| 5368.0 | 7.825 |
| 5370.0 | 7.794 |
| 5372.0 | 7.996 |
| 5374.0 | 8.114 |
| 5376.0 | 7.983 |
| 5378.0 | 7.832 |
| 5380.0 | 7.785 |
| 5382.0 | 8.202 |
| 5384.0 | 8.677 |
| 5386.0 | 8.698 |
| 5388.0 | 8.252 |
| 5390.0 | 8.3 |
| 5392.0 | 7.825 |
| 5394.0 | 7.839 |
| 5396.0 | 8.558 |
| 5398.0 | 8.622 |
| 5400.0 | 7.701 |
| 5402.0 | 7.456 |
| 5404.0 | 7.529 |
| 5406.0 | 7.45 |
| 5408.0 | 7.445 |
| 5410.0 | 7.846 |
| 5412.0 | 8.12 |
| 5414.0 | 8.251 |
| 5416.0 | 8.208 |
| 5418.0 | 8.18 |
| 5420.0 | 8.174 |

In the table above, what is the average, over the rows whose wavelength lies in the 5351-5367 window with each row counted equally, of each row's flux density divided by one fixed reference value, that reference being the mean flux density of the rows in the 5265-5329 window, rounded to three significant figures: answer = 1.07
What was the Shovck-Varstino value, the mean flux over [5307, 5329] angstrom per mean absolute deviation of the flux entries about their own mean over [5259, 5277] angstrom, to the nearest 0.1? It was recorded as 36.8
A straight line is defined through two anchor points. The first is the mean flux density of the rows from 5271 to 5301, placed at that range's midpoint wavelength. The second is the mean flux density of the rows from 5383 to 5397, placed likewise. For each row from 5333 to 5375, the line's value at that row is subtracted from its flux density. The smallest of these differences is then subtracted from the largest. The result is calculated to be 1.1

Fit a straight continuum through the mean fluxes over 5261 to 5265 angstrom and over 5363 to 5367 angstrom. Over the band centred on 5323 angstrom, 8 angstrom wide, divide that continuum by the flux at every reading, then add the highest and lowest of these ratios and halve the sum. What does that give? 0.96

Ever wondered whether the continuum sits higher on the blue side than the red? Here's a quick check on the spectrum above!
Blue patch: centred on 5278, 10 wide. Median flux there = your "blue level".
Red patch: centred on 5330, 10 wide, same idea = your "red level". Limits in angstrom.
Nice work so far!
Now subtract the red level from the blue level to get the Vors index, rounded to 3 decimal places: -0.073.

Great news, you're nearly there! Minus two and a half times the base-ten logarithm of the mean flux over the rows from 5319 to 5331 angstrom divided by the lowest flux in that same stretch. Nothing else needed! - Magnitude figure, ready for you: -0.111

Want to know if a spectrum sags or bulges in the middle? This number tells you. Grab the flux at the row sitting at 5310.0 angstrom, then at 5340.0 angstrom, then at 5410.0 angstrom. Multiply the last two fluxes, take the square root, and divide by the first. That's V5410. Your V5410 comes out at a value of 0.93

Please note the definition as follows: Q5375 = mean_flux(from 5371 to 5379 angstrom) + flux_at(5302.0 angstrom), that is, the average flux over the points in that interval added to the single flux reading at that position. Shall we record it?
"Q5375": 16.5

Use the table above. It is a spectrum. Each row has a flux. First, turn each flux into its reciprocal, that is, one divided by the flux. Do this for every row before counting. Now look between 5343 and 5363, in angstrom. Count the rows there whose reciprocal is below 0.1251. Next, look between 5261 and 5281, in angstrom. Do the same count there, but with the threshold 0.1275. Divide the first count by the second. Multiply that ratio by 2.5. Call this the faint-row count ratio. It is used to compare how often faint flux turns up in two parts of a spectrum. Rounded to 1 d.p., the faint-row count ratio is 22.5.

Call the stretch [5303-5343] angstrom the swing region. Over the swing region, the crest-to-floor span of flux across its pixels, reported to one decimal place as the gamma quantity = 1.5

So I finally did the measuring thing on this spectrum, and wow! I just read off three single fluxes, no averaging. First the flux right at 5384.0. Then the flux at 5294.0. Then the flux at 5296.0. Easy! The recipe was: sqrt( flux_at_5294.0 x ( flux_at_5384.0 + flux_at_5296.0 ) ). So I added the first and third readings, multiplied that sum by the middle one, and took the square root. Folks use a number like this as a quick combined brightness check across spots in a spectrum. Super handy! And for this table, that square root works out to 11.60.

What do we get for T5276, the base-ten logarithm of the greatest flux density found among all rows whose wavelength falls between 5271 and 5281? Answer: 0.896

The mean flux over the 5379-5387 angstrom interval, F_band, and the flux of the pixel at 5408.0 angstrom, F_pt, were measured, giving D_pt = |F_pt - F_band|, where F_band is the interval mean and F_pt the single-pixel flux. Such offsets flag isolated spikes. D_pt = 0.90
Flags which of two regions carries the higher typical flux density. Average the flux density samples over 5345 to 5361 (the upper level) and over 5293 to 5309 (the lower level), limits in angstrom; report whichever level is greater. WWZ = 8.52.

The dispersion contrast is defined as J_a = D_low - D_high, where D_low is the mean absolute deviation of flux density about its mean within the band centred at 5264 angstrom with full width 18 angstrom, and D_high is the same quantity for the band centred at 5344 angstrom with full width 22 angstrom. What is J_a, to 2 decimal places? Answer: 0.11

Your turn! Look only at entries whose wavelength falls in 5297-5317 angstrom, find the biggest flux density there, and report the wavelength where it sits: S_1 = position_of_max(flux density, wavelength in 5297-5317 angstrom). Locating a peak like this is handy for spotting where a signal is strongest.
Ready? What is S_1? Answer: 5316.0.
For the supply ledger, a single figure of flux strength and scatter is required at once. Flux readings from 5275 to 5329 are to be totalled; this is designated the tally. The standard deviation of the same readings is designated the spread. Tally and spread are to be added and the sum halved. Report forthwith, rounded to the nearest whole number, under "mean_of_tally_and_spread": 111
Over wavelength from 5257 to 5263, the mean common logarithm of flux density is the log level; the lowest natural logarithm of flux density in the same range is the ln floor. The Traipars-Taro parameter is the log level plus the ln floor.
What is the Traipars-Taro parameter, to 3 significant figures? 2.88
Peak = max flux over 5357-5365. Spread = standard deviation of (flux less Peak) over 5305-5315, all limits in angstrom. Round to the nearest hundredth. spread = 0.08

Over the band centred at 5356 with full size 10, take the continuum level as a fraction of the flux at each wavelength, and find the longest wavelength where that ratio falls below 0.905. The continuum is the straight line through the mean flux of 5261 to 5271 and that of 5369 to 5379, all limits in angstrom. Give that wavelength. 5360.0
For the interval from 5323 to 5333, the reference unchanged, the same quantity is 5324.0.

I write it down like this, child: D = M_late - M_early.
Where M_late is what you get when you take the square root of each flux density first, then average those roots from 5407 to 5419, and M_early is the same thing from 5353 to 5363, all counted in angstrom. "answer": -0.12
